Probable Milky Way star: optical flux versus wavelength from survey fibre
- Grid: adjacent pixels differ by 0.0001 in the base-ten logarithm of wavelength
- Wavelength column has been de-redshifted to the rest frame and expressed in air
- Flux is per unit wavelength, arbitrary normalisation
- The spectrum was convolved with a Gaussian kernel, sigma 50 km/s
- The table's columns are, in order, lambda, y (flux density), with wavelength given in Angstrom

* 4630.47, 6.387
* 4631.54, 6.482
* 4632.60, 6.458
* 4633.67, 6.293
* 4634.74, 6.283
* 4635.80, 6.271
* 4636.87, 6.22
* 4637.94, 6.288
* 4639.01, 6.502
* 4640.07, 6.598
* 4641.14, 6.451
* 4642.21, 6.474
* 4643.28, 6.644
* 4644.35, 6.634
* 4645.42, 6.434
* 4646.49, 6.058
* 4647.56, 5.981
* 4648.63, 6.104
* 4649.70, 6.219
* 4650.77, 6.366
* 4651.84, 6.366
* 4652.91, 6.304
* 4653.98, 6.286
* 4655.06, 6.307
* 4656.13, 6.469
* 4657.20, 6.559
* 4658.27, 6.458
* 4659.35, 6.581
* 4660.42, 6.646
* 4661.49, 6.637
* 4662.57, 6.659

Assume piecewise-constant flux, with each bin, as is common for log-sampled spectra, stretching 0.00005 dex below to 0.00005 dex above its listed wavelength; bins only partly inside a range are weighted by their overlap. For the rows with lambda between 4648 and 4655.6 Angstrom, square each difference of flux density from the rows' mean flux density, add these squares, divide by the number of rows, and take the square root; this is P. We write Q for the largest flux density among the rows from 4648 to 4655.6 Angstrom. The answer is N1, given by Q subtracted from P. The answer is -6.28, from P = 0.085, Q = 6.366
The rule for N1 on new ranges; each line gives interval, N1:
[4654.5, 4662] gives -6.53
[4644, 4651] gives -6.42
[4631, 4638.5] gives -6.39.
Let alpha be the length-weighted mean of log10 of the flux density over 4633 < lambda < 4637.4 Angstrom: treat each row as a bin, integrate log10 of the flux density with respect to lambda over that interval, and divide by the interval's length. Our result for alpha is 0.797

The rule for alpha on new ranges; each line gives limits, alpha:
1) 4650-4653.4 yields 0.803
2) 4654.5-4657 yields 0.806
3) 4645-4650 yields 0.789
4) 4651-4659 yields 0.805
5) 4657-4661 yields 0.817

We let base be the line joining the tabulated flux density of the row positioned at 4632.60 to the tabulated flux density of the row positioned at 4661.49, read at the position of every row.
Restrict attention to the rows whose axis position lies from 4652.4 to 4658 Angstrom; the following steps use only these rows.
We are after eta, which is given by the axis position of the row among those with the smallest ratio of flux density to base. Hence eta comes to 4653.98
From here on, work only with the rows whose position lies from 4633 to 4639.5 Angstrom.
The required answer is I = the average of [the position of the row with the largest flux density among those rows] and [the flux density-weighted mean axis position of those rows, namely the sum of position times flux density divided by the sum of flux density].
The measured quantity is 4637.7 Angstrom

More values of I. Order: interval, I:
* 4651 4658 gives 4655.9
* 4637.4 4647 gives 4642.7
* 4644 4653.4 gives 4646.5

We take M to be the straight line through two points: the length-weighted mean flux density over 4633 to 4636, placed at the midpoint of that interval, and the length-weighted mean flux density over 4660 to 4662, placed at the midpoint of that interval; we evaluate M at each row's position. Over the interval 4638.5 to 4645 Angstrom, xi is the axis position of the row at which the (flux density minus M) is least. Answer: 4641.14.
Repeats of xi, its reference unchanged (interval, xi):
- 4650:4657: 4653.98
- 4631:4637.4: 4636.87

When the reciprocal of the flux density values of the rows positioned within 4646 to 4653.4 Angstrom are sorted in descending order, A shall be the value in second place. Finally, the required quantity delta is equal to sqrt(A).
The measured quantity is 0.406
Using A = 0.1651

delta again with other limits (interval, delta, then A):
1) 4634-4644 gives 0.399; 0.1595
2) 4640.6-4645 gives 0.393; 0.1545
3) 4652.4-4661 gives 0.398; 0.1586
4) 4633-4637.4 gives 0.399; 0.1595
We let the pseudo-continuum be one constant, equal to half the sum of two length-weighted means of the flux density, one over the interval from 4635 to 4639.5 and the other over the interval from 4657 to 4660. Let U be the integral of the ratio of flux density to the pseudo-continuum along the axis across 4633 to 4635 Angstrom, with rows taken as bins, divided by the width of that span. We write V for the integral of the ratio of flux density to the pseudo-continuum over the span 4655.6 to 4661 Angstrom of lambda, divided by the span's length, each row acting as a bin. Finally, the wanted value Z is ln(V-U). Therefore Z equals -3.2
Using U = 0.98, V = 1.02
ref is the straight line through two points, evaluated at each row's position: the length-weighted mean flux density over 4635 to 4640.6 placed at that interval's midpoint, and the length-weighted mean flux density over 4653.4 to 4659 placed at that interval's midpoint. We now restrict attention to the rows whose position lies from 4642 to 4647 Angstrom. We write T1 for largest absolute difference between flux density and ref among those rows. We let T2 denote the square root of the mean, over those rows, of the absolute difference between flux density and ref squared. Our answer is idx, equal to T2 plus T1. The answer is 0.56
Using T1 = 0.34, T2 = 0.22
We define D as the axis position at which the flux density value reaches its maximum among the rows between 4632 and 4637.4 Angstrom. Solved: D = 4632.60 Angstrom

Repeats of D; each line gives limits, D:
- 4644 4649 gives 4644.35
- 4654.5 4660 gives 4659.35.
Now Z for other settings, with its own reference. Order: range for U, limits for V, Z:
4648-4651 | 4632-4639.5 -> -4.0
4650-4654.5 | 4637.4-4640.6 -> -3.8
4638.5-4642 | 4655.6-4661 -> -5.6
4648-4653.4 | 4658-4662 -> -3.0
